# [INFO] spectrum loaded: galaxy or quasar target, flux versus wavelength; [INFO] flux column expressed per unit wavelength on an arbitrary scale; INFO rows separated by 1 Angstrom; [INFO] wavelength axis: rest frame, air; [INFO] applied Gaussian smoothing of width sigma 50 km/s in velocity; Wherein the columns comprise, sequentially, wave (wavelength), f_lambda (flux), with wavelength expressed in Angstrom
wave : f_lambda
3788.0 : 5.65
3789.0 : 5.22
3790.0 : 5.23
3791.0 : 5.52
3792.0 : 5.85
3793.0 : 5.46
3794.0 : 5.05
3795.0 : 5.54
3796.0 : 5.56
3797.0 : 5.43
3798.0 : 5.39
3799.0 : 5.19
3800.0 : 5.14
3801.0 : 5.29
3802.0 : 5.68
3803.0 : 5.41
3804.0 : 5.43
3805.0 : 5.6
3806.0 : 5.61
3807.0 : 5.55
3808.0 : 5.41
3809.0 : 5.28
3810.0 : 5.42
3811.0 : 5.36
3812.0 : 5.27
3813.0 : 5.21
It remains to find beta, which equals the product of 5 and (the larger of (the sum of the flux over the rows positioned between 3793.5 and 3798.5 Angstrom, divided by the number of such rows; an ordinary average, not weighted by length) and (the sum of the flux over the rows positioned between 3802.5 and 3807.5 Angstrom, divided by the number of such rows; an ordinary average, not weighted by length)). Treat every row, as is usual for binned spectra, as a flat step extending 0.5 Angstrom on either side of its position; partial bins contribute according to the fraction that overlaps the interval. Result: 27.6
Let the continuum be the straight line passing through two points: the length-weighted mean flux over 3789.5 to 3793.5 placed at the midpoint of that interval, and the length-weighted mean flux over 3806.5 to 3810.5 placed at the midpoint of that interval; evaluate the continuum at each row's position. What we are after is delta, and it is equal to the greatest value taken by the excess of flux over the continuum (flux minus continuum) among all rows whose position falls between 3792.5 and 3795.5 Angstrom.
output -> 0.05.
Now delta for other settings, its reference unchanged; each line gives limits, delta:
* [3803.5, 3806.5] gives 0.18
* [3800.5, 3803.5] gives 0.23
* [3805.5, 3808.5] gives 0.18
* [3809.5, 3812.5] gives 0.01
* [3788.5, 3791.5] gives 0.00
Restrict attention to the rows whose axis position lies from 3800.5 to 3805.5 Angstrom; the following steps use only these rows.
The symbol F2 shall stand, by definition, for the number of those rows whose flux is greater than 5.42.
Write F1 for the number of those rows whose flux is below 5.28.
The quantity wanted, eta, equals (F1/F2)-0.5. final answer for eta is -0.5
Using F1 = 0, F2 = 3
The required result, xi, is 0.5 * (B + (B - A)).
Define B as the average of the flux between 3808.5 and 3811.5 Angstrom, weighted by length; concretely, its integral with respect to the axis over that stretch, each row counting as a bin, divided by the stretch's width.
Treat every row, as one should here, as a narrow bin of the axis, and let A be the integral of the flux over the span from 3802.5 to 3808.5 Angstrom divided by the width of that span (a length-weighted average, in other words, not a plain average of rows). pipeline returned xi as 2.60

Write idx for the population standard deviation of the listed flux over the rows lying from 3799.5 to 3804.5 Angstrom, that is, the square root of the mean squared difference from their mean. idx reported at 0.178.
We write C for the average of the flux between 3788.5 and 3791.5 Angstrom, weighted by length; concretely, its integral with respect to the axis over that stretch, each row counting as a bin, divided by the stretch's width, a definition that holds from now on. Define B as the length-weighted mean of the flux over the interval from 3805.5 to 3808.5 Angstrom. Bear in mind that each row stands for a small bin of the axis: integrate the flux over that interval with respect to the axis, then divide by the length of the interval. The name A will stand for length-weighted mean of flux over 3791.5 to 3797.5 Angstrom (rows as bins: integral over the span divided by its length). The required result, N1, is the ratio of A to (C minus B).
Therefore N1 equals -27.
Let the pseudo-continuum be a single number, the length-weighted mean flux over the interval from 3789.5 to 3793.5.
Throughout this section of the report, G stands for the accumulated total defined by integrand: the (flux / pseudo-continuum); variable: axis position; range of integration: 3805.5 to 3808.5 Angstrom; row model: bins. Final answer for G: 3.00 Angstrom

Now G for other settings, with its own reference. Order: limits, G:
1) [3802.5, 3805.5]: 2.98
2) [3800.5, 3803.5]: 2.97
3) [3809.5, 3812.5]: 2.91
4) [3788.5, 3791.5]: 2.90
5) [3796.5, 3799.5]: 2.90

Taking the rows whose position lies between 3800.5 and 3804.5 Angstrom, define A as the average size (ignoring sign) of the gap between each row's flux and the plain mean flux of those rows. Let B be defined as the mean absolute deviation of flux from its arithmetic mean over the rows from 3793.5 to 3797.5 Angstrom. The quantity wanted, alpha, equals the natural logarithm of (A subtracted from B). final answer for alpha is -2.83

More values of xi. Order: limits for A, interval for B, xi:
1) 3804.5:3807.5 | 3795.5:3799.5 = 2.60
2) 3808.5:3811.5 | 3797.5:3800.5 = 2.56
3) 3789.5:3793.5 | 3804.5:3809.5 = 2.73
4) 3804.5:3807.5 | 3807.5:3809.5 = 2.55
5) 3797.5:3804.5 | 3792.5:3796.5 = 2.72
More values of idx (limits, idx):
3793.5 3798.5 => 0.184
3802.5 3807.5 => 0.084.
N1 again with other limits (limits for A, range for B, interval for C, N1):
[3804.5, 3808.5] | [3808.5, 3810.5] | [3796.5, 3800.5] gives -89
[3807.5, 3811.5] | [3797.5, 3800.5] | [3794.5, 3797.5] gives 20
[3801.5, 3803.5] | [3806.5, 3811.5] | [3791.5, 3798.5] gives 86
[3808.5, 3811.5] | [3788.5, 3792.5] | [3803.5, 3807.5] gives 58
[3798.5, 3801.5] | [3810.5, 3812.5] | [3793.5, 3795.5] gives -260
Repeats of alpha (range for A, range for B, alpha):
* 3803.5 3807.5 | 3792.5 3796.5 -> -2.14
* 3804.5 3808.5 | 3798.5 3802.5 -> -2.20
